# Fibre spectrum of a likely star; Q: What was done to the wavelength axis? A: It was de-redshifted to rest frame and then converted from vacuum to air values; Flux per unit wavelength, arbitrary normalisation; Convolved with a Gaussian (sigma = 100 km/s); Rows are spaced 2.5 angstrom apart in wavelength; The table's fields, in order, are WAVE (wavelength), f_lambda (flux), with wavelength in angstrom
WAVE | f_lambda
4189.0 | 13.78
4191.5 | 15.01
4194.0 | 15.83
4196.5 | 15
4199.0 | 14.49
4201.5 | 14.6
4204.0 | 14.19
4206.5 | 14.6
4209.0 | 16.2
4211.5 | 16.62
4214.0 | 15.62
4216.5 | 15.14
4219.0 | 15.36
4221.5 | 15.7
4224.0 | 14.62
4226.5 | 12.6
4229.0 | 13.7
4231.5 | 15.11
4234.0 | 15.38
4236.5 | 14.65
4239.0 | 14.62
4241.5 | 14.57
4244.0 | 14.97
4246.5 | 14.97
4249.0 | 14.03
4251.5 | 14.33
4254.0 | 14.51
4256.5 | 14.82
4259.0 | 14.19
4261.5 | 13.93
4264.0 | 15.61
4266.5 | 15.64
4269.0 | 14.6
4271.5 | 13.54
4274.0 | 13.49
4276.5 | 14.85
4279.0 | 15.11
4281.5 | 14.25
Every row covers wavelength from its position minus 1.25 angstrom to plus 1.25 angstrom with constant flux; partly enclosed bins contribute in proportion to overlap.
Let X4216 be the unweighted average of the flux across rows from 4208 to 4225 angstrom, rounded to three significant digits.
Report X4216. 15.6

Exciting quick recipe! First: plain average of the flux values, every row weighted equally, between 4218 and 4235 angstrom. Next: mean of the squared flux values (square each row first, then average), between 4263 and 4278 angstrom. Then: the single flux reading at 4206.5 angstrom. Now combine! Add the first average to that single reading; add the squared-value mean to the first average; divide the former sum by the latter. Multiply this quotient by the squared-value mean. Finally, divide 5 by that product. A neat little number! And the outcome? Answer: 0.183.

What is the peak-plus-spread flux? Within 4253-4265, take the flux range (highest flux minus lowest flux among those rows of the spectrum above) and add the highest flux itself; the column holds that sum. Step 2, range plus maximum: 17.3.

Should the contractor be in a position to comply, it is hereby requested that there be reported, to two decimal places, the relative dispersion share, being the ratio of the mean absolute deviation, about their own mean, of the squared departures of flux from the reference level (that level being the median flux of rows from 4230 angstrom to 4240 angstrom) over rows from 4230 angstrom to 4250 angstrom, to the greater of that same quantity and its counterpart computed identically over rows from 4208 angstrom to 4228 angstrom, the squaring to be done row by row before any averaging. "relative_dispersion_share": 0.12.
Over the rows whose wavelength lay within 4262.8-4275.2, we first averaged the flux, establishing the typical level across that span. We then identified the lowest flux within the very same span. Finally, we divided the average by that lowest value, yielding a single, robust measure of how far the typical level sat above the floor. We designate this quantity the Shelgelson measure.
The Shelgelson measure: 1.08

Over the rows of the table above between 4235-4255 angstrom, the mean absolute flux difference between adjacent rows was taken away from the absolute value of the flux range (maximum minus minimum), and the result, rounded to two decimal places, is 0.67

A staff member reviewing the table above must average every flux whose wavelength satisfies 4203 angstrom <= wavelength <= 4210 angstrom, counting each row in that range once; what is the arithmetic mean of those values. 15.0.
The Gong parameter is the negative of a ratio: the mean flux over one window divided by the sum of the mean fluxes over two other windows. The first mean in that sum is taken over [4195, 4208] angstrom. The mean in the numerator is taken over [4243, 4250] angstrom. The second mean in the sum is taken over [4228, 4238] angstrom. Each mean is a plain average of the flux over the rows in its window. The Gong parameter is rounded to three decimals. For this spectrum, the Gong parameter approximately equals -0.500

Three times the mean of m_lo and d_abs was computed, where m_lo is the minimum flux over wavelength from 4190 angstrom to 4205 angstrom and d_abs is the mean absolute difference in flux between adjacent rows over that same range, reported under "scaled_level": 22.1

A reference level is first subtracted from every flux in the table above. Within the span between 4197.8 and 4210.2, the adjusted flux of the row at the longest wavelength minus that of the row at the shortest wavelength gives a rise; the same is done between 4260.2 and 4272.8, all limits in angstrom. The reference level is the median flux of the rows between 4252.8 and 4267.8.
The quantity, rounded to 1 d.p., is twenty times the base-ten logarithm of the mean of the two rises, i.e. -3.6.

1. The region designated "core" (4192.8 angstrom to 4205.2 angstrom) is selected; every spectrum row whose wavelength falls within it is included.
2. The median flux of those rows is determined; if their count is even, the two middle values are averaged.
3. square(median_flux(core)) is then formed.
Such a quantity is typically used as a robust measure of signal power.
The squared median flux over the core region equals 213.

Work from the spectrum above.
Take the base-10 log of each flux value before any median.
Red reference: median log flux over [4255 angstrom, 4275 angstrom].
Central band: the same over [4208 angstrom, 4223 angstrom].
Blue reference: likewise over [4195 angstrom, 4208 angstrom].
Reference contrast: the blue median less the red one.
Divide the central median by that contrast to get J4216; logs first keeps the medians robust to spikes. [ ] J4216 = 193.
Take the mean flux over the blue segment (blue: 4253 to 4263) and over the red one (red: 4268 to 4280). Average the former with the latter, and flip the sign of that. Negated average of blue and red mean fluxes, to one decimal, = -14.3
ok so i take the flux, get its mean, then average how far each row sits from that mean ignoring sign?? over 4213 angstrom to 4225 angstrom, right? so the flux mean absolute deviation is 0.33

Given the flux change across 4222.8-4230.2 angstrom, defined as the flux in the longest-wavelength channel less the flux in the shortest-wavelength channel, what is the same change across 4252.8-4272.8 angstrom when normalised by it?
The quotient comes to 1.1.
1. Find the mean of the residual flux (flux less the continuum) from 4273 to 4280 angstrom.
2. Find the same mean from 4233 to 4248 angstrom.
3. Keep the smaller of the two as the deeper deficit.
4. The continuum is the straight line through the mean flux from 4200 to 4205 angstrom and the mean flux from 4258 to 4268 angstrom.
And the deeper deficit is -0.46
